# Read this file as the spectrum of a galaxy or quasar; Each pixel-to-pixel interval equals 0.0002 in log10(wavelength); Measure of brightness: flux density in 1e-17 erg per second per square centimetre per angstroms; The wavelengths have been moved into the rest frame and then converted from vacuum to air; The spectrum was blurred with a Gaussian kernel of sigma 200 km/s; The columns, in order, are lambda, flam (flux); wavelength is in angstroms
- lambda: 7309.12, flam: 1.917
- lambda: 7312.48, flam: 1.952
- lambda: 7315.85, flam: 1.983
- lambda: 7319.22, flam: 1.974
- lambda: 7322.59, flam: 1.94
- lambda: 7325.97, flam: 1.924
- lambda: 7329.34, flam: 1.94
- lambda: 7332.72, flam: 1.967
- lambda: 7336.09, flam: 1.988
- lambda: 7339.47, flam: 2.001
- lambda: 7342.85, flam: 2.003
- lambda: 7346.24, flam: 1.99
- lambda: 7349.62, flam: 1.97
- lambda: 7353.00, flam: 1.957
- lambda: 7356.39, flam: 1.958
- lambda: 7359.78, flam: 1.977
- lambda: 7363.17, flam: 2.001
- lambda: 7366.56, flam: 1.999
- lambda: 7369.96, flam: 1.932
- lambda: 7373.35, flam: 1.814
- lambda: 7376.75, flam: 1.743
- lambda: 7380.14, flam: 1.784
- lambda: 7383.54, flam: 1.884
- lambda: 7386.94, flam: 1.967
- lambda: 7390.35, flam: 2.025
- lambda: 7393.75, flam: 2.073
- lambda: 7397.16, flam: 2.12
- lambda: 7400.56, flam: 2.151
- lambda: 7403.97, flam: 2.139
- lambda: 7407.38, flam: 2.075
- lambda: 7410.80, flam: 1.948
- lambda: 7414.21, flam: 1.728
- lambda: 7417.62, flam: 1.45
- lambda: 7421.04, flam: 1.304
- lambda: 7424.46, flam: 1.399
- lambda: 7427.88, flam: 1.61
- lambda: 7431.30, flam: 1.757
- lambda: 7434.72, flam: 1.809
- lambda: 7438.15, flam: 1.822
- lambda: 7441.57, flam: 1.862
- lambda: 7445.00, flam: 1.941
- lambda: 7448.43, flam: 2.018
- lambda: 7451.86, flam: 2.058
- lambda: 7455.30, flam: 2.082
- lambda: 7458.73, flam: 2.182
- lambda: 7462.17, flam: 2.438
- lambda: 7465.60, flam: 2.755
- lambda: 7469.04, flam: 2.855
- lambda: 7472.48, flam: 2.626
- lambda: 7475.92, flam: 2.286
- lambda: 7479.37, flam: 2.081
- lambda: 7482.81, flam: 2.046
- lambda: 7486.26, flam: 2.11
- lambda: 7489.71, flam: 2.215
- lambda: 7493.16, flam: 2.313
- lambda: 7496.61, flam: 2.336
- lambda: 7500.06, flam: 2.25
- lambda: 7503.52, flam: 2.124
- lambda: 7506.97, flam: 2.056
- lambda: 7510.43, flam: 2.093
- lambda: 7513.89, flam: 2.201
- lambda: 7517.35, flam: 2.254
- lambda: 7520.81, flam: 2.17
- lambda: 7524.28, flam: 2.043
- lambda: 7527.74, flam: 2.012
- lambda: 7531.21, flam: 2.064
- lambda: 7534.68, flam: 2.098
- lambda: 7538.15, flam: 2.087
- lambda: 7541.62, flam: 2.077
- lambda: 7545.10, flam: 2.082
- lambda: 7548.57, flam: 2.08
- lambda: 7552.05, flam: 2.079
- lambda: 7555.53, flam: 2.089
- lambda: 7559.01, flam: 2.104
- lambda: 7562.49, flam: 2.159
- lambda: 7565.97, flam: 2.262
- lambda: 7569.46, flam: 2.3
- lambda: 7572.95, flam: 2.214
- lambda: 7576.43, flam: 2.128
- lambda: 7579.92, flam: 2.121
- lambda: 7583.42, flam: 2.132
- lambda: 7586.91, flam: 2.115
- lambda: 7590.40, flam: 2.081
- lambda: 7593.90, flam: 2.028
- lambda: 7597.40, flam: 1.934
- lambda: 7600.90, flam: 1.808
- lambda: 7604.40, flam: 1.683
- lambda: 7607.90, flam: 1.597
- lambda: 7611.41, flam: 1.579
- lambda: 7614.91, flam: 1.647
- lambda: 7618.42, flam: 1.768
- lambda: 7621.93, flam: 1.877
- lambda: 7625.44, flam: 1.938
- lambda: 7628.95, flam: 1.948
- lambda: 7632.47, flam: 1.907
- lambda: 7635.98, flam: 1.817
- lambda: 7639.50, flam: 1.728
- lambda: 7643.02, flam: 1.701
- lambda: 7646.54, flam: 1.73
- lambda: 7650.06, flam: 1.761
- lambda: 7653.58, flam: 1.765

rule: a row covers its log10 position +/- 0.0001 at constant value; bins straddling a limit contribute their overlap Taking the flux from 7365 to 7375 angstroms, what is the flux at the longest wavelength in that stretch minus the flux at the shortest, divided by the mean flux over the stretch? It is -0.10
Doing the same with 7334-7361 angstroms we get -0.01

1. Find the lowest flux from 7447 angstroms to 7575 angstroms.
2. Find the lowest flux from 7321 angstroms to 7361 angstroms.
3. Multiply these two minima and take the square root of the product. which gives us 1.97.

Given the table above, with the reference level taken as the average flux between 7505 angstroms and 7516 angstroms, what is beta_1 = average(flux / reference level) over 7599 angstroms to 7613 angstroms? 0.79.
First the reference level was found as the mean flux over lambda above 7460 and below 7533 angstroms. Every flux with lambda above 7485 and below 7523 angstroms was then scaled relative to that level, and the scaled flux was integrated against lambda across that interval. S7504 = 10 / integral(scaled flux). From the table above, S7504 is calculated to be 0.27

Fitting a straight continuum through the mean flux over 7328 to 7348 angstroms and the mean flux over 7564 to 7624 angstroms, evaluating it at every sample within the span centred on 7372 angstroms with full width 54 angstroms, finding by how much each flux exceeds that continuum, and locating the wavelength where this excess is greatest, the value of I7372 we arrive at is 7397.16 angstroms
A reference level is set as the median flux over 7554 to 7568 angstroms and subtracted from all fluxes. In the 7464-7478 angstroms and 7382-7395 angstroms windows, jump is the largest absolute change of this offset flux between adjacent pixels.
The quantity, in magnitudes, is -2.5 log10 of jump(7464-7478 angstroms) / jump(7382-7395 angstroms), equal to -1.5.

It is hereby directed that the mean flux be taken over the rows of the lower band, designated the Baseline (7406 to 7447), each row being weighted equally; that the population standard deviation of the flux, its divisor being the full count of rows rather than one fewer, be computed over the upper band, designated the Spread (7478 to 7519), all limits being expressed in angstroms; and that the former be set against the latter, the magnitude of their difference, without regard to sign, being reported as 1.6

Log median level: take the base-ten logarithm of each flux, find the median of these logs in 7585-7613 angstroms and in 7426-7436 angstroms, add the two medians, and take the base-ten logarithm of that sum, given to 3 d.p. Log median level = -0.287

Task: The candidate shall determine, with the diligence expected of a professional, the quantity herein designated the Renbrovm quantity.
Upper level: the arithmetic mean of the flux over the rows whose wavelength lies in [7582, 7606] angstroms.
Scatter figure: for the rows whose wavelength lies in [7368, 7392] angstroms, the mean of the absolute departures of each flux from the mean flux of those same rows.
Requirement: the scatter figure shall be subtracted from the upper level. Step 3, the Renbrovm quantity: 1.88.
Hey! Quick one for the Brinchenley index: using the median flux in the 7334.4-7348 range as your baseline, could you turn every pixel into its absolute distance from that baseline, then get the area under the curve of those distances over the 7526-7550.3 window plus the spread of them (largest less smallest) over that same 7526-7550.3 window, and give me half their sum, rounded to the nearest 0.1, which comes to 1.0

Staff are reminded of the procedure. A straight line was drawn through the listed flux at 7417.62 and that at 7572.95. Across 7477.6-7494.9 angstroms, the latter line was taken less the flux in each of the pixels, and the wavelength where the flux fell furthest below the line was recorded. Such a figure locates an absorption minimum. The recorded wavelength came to 7482.81 angstroms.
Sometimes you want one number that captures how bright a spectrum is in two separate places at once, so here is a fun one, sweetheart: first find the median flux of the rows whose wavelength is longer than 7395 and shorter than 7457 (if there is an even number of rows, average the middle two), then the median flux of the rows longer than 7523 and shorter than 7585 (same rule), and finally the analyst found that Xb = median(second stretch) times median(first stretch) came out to 4.0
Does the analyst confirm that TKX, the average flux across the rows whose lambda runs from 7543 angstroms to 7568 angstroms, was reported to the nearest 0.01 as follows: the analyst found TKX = 2.12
